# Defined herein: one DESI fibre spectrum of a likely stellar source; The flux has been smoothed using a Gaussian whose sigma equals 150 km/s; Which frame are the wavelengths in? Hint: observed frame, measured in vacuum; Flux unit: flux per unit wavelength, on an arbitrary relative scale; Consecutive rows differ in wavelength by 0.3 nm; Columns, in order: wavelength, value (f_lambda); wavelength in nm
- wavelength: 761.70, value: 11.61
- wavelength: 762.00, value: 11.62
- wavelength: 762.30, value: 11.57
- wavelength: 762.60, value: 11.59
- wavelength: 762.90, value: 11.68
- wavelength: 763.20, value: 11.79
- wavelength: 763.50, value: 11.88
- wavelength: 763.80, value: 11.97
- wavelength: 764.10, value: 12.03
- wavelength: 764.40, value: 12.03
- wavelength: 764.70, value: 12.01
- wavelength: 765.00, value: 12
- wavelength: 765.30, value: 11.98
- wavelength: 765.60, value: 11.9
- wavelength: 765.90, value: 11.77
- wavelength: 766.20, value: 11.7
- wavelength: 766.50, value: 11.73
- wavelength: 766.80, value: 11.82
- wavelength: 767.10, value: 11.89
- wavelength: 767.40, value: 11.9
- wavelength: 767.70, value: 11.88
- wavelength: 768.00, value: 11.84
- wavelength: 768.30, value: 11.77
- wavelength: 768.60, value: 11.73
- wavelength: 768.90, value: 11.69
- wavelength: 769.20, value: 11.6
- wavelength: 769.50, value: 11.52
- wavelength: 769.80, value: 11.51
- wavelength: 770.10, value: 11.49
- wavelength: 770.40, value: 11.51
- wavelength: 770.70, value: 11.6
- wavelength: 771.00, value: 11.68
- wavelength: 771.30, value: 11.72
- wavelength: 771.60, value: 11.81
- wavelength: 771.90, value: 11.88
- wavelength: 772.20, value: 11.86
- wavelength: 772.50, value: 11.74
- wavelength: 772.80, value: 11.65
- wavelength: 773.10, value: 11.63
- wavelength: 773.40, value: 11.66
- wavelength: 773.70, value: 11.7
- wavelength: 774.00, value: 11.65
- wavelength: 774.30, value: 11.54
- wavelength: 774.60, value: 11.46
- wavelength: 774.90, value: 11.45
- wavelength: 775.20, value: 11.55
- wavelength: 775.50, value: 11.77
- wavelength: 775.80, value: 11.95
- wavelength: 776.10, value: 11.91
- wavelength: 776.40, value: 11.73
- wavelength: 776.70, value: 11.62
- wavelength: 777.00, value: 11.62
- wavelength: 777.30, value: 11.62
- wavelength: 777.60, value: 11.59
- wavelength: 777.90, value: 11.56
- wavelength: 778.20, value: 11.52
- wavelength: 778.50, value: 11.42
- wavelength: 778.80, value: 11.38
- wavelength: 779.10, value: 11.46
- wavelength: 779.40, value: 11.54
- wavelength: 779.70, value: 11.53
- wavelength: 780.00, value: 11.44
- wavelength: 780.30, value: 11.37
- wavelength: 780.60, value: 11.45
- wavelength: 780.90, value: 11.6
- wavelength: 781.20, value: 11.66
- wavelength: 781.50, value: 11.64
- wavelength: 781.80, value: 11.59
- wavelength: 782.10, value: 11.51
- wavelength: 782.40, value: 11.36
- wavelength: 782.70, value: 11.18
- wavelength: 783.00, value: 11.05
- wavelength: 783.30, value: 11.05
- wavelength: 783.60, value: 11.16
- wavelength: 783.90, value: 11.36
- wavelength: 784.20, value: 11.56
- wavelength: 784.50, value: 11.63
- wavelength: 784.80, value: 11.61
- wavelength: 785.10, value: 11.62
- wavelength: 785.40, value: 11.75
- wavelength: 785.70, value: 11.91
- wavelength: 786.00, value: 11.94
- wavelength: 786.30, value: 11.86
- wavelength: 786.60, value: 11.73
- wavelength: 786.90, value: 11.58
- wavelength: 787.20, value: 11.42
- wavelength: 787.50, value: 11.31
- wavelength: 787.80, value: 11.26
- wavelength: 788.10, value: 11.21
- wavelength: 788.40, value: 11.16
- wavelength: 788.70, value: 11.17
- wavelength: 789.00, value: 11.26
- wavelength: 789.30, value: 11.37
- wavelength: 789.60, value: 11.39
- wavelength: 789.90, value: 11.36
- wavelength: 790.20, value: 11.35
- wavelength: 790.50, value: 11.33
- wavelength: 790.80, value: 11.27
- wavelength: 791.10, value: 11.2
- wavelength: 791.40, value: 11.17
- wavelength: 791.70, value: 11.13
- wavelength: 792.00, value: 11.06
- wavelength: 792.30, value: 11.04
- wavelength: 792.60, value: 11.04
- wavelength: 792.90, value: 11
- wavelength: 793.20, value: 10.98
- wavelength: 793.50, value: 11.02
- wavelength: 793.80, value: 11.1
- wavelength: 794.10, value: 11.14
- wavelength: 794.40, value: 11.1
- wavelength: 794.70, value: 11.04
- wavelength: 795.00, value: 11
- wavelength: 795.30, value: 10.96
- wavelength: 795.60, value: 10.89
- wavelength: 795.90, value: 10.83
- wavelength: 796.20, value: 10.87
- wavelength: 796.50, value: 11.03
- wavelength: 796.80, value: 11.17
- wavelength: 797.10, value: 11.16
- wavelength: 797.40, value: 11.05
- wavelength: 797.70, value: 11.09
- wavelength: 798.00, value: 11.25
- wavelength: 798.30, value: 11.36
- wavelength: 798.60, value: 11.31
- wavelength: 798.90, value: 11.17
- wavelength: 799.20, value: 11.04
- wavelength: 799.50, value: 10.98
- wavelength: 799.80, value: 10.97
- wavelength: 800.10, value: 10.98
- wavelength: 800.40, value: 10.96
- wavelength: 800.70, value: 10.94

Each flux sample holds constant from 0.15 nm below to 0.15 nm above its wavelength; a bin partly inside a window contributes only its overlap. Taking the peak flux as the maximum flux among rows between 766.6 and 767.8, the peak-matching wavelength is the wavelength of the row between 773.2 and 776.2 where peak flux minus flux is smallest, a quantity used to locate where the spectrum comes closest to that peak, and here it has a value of 775.80 nm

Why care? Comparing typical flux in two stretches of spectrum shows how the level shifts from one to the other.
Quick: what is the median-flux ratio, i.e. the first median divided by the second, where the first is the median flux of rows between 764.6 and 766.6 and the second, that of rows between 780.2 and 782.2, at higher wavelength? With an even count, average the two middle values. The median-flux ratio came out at 1.03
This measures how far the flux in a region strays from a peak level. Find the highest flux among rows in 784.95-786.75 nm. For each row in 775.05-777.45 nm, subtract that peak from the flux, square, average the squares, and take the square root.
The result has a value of 0.3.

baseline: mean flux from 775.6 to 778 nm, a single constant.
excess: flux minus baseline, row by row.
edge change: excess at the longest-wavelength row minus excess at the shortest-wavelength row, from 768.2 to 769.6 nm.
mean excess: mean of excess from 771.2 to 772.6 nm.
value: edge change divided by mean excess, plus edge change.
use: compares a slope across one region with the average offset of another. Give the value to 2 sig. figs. -2.7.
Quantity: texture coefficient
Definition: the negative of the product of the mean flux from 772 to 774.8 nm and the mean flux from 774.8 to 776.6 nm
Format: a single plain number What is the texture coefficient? -137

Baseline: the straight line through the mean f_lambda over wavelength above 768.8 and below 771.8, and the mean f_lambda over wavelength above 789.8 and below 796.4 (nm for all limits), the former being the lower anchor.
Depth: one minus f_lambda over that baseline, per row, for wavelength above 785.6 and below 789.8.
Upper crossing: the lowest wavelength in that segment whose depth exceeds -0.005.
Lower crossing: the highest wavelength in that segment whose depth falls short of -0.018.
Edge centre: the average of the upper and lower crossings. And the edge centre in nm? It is 788.70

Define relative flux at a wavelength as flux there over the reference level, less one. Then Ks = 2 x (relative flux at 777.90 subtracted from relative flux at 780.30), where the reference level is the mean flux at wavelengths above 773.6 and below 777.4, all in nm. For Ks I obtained -0.0326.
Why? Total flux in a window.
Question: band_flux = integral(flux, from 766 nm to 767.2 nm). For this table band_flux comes 14.1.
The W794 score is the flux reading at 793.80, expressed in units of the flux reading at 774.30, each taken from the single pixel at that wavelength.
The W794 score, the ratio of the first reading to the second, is 0.96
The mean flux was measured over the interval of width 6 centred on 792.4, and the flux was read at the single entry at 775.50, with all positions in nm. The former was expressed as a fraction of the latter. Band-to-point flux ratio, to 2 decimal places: 0.95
